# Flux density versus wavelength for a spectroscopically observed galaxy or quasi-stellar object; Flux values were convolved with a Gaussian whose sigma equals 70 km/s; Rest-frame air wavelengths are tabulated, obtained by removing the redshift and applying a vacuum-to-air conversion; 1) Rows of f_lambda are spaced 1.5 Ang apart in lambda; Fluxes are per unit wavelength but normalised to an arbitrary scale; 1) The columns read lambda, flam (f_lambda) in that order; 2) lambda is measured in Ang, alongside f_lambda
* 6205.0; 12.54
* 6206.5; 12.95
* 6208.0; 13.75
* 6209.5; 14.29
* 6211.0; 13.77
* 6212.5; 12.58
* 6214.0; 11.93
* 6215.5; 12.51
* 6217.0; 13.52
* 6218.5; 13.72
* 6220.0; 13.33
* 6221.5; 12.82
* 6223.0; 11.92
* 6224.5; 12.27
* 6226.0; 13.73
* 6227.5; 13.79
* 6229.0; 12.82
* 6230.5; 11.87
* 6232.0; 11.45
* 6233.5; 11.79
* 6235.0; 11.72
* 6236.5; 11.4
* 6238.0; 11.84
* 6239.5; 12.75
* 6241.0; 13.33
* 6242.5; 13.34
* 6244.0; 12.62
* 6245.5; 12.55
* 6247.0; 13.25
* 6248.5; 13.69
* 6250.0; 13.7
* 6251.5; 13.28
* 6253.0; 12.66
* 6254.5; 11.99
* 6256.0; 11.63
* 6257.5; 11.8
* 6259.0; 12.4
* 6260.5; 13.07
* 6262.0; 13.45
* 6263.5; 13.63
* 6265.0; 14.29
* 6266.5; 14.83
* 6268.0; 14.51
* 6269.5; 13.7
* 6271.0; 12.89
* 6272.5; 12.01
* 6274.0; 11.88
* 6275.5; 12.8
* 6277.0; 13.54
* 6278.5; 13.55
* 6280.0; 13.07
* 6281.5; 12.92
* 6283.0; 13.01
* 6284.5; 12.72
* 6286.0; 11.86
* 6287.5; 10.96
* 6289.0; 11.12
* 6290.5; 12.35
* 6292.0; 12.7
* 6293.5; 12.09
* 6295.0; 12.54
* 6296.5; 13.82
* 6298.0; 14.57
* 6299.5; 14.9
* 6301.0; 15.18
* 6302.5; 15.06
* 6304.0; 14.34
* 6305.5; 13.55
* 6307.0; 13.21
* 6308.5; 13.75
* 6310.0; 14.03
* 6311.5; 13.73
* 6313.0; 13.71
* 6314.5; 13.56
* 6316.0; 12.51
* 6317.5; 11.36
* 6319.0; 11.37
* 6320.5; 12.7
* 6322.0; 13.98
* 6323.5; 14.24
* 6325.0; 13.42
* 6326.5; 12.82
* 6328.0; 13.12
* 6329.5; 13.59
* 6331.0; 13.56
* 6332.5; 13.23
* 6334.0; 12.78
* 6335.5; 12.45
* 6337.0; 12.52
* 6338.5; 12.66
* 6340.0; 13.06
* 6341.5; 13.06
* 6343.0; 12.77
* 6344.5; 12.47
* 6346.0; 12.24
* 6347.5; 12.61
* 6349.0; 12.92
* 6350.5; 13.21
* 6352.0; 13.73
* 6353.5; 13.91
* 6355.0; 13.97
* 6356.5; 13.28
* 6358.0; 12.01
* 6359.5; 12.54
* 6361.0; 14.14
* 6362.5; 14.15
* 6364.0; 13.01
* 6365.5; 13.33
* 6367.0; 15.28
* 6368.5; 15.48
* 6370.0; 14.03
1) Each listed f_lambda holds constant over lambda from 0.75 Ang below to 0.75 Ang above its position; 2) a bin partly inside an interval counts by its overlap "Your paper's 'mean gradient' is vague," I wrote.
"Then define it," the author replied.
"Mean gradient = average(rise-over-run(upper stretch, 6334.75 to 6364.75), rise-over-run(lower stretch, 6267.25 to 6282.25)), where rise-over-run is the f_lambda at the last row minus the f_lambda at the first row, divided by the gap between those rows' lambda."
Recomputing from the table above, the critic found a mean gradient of -0.049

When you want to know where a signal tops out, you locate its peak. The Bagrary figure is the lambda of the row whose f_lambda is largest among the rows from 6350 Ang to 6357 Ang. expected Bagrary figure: 6355.0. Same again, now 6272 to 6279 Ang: 6278.5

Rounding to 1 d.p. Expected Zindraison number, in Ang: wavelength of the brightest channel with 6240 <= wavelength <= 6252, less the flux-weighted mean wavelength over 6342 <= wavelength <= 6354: -98.4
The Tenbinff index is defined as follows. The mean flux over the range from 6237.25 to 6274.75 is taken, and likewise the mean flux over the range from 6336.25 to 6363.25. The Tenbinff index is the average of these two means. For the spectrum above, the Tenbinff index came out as 13.0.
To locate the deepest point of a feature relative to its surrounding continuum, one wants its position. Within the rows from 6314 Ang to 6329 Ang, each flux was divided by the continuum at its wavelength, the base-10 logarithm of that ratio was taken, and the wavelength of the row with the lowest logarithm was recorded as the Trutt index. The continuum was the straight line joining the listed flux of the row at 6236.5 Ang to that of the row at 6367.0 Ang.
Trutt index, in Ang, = 6319.0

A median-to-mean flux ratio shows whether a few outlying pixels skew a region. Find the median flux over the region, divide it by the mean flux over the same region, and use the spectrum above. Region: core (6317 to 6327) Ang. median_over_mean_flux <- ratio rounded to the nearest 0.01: 1.00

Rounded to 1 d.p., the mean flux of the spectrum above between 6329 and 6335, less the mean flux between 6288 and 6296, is 1.1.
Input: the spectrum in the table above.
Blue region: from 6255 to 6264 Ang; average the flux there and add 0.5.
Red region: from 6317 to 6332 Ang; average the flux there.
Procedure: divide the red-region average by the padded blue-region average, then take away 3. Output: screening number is -2.01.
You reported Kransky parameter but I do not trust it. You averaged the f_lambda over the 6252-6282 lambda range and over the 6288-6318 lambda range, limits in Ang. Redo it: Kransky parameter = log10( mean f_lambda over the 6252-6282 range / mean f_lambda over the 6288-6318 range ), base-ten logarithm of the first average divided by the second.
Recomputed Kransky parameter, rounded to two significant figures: -0.012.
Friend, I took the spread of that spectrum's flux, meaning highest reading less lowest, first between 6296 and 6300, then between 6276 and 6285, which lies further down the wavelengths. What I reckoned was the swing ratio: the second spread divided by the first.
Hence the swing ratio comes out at 0.8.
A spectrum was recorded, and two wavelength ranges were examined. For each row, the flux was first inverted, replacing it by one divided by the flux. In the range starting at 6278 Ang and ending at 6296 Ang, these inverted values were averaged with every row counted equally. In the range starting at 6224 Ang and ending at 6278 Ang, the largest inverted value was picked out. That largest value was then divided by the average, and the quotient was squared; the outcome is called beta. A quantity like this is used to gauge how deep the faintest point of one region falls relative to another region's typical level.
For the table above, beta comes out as 1.18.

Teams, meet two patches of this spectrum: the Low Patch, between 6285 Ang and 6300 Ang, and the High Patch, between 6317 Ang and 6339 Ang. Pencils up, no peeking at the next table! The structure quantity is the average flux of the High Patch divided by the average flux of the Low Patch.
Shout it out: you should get 1.02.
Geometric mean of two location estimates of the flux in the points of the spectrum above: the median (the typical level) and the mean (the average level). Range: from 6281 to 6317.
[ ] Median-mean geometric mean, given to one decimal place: 13.3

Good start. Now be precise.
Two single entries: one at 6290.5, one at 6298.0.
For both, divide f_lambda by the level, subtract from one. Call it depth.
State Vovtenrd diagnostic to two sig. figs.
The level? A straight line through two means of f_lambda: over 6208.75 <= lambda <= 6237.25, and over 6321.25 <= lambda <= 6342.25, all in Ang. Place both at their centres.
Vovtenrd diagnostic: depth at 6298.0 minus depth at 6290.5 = -0.17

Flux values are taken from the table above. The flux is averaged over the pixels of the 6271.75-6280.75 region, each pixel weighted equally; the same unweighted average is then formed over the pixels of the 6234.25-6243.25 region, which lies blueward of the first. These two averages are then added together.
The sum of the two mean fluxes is 25.2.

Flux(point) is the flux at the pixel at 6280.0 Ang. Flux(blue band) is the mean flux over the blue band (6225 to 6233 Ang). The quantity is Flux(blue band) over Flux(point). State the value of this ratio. 0.97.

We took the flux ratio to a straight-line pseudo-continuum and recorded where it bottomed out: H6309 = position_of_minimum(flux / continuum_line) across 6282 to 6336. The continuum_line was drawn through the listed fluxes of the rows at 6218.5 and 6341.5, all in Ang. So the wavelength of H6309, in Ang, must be 6287.5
